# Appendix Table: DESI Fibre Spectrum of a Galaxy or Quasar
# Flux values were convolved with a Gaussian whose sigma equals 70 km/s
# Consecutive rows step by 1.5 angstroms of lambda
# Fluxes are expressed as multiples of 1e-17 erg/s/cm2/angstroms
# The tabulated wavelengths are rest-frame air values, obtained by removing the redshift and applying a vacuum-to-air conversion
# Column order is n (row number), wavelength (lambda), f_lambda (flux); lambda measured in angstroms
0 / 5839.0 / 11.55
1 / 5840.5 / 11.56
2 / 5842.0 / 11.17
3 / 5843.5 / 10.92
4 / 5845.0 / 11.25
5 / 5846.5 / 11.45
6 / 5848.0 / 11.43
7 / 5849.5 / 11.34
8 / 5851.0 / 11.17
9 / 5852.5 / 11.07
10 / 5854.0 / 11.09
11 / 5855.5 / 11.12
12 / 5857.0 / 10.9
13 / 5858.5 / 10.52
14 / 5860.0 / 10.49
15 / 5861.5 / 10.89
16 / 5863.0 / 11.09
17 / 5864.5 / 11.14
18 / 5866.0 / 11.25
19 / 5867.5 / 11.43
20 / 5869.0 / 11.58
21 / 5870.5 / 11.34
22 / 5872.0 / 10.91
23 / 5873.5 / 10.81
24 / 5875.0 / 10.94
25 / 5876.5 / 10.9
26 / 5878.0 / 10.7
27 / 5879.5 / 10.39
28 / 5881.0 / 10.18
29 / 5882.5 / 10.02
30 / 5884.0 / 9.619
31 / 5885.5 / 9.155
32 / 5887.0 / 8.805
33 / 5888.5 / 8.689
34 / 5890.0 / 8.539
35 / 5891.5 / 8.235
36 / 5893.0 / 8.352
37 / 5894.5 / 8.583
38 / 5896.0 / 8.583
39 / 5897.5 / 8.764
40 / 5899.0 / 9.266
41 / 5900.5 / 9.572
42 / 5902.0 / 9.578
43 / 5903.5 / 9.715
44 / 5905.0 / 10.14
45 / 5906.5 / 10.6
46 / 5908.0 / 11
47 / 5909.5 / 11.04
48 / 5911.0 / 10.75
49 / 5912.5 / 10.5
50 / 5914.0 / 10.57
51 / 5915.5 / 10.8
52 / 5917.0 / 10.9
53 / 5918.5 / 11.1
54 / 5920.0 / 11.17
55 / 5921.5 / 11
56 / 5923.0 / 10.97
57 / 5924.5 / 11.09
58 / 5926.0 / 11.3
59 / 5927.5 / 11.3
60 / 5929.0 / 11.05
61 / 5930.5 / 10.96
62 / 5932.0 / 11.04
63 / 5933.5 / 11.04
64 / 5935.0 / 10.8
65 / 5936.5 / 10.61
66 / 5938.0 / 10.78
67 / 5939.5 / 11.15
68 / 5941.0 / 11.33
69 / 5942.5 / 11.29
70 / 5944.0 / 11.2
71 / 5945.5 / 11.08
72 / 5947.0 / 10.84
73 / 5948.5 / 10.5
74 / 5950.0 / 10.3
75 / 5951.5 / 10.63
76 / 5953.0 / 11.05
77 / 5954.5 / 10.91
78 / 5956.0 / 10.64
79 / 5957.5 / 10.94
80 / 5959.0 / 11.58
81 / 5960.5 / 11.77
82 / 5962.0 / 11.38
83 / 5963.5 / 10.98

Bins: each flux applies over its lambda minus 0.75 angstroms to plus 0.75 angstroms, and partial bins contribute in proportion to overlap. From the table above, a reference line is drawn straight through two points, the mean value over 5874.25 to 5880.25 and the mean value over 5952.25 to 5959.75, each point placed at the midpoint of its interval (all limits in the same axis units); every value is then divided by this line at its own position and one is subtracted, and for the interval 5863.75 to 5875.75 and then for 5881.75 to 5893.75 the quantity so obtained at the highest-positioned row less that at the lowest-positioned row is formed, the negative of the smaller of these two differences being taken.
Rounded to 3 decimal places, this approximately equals 0.158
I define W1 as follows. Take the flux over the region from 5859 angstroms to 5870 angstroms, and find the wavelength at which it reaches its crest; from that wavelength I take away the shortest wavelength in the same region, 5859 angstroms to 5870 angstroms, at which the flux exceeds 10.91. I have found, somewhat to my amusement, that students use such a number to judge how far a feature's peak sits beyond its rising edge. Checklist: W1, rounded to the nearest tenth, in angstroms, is 6.0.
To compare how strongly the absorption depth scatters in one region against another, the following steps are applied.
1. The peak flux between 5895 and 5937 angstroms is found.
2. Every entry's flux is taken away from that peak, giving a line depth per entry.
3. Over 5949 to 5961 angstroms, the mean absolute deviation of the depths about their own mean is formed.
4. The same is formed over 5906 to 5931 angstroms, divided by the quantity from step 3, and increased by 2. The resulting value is 2.5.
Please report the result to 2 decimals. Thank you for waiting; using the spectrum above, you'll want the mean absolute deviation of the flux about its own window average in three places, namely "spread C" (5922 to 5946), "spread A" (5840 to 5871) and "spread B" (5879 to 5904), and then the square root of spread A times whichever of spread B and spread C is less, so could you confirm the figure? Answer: 0.18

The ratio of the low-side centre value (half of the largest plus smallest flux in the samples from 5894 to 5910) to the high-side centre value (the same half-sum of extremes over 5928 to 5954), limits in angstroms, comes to 0.91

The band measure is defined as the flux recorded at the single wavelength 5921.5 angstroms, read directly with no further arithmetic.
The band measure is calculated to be 11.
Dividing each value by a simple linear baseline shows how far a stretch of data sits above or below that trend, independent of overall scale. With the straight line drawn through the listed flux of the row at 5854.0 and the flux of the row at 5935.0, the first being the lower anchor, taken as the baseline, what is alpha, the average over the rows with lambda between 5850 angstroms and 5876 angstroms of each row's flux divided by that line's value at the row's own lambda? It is 1.00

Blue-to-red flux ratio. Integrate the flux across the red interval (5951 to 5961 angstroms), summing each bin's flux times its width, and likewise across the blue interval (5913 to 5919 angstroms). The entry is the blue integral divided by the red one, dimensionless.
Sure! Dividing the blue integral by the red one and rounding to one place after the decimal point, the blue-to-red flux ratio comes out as 0.6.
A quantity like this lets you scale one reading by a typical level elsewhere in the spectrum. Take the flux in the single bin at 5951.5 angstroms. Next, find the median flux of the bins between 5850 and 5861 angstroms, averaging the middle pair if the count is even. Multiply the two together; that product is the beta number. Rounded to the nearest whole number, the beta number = 118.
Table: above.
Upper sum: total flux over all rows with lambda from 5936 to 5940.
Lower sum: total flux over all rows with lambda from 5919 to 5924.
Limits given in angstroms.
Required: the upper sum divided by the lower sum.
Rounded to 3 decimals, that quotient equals 0.982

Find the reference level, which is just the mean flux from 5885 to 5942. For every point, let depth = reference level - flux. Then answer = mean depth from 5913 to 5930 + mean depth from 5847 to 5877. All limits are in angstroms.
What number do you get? -1.6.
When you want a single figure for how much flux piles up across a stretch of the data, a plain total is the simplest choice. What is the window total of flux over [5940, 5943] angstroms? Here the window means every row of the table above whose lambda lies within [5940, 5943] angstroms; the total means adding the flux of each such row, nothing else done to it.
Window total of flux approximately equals 22.6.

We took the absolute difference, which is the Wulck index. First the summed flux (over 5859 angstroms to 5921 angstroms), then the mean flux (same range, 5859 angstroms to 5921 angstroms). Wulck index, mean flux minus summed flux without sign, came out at 408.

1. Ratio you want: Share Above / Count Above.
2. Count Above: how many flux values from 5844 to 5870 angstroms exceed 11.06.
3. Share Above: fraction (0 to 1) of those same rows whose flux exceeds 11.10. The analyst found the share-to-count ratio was 0.045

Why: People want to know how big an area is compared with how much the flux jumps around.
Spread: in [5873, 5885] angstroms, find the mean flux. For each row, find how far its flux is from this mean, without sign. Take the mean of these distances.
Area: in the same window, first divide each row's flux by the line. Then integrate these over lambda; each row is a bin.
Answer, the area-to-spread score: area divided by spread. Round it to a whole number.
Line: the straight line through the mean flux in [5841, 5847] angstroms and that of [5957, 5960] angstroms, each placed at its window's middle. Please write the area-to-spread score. 28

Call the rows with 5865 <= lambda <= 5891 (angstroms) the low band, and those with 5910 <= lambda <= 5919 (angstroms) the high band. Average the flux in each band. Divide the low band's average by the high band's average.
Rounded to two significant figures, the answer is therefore 0.96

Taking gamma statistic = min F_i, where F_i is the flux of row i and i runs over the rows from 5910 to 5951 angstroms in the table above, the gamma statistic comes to 10.3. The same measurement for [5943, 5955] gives 10.3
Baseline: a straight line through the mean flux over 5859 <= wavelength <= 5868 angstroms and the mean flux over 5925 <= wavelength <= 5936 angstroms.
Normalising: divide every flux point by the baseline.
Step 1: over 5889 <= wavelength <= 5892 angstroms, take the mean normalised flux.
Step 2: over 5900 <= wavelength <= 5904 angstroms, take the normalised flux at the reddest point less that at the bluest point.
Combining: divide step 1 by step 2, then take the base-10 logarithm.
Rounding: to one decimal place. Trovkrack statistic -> 1.8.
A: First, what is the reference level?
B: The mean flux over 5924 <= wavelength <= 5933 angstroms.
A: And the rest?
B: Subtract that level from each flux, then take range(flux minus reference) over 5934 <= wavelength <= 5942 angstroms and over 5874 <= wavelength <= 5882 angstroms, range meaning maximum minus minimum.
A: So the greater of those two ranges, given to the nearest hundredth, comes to 0.76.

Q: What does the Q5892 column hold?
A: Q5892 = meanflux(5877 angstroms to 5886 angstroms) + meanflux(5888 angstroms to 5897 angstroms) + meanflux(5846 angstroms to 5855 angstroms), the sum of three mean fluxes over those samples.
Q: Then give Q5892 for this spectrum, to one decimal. 29.8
